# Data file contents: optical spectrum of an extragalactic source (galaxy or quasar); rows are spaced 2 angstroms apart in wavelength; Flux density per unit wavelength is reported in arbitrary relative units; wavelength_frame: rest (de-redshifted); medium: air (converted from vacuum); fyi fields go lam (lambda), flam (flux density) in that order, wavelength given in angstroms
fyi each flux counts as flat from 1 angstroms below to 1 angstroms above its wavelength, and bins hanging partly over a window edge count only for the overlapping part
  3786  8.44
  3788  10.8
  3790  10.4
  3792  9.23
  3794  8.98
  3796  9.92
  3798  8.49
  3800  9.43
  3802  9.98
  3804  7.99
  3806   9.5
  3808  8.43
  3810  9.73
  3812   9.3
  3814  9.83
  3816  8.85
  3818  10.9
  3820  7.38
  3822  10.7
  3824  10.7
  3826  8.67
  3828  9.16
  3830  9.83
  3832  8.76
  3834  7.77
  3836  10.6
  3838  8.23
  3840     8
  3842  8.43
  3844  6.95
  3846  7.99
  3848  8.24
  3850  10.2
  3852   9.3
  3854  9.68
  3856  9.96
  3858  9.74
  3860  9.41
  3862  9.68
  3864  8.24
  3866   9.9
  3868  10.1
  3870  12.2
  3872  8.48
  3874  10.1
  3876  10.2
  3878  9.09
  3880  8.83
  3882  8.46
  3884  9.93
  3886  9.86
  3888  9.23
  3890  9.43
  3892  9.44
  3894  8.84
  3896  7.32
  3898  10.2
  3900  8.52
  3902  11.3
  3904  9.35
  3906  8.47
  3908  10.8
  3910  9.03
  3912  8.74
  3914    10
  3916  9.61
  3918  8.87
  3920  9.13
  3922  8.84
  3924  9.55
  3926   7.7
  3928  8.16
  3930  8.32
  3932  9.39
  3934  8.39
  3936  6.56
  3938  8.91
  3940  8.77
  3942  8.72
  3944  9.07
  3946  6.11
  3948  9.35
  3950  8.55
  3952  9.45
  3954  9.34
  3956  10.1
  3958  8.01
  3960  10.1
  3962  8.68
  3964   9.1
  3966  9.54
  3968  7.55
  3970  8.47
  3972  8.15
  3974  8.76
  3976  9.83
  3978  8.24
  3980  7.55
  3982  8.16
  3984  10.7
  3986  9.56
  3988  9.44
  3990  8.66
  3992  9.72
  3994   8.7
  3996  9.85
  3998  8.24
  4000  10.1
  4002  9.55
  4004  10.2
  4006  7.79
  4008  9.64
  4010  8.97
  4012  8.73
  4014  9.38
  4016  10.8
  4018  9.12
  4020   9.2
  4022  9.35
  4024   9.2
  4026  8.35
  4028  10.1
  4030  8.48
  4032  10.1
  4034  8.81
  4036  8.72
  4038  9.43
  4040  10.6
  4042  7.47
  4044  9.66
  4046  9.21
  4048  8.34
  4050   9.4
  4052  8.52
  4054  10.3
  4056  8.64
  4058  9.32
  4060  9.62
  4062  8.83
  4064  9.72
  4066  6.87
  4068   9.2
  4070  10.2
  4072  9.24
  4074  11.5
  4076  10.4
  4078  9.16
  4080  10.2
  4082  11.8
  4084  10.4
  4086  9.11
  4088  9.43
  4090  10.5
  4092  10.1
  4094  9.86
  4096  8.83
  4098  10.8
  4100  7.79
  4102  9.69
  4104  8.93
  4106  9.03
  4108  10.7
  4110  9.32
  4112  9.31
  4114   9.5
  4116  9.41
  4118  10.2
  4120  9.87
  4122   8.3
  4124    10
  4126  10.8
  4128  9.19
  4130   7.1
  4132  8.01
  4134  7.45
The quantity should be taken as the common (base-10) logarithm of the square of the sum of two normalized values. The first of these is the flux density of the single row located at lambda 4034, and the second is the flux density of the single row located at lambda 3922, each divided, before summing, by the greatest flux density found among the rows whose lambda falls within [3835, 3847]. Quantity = 0.44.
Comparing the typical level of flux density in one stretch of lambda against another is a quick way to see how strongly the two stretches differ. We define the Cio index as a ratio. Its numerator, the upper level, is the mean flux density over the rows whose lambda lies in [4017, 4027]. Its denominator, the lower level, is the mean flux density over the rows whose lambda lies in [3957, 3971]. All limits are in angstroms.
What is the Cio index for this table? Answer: 1.03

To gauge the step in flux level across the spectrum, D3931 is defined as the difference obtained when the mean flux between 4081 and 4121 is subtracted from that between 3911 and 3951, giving -1.1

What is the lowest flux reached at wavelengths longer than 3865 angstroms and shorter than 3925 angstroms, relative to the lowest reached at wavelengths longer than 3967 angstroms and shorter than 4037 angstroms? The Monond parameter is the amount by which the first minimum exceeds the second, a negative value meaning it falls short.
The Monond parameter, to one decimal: -0.2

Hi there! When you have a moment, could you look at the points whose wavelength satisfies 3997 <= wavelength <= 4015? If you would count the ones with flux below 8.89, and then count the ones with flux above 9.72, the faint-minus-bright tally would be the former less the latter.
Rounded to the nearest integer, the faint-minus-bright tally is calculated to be 1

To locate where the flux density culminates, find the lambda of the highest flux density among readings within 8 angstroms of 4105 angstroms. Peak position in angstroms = 4098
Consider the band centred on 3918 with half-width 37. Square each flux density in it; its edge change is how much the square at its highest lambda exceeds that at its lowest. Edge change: 16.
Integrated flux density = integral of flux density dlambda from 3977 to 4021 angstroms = 405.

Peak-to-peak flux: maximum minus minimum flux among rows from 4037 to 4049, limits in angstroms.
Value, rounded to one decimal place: 3.1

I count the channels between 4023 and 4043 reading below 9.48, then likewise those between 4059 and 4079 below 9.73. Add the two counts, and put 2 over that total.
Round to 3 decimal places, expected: 0.143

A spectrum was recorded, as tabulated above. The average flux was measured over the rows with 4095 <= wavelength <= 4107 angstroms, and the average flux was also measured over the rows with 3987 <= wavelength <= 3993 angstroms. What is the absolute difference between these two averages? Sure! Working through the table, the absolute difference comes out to 0.095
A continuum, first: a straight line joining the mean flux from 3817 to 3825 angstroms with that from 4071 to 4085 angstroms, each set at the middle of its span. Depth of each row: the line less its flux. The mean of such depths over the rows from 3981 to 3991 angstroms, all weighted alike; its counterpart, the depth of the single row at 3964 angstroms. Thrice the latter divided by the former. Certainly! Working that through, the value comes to 3.5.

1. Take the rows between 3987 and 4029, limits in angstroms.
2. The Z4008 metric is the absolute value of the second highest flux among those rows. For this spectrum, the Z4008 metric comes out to 10.2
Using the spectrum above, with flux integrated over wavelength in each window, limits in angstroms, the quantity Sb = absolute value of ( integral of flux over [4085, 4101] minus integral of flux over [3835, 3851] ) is 16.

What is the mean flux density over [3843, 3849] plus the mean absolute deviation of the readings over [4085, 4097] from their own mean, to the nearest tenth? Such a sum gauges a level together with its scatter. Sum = 8.2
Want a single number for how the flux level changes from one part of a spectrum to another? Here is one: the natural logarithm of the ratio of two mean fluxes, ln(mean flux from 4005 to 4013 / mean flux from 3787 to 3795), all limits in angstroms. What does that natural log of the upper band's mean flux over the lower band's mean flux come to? -0.11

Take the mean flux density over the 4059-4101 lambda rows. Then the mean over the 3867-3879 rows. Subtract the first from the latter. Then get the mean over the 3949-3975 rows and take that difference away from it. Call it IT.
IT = 8.6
